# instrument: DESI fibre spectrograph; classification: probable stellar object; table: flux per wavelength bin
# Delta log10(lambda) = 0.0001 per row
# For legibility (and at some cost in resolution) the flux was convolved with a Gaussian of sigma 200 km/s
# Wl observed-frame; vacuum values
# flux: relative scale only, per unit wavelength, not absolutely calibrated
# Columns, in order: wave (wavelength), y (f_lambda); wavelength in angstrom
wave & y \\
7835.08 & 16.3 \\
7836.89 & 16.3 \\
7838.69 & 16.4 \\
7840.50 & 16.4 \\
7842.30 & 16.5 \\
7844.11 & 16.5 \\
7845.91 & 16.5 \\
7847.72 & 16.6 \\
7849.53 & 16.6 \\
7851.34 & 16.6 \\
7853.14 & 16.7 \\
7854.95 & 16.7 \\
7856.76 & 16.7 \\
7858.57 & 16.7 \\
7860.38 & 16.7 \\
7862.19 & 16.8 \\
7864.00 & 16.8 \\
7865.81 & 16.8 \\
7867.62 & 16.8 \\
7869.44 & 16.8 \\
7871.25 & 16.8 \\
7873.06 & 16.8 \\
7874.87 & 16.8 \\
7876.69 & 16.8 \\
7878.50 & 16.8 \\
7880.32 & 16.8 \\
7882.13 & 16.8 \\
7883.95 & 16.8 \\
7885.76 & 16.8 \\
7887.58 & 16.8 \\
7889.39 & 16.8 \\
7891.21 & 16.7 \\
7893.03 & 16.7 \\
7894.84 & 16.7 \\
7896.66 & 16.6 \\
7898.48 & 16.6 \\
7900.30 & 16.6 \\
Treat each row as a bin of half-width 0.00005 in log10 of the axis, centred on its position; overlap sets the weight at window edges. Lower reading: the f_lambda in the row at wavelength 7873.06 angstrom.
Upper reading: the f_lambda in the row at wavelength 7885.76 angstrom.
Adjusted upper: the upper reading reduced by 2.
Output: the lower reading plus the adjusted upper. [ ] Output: 31.6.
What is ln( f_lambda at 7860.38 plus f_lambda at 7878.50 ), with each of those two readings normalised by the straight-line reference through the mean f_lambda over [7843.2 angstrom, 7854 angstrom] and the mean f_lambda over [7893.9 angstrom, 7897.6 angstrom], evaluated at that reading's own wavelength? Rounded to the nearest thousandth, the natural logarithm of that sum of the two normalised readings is 0.701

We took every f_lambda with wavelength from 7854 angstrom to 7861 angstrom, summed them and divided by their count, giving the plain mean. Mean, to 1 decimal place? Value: 16.7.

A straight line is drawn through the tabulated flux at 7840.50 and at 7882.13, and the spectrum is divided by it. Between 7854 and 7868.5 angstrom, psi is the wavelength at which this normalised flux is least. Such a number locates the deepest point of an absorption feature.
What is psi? 7860.38 angstrom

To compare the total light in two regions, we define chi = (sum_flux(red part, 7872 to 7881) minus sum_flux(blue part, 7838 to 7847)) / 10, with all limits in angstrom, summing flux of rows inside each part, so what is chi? 0.170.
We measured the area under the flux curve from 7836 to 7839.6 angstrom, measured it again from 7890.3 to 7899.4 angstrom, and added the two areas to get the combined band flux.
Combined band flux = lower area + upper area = 210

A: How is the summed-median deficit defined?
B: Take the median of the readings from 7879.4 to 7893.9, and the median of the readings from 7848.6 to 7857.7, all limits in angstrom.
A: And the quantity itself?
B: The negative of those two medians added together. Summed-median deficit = -33.5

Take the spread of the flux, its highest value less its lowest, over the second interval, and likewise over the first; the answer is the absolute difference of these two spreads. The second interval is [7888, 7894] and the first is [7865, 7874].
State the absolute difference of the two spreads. 0.10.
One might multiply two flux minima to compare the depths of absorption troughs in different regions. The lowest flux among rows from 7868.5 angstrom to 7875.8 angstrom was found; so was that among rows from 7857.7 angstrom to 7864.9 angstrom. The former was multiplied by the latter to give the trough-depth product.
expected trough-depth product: 281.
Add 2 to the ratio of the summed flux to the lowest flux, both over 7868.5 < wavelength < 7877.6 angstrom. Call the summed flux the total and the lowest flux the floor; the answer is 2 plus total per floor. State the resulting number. 7.00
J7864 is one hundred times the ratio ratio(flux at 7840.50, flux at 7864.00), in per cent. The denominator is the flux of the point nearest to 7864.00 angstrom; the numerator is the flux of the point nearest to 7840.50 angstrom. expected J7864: 98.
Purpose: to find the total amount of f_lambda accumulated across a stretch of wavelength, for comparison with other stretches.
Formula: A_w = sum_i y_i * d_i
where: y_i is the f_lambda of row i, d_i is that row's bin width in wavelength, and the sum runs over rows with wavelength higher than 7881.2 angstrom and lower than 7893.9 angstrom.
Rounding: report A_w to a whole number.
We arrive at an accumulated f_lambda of 213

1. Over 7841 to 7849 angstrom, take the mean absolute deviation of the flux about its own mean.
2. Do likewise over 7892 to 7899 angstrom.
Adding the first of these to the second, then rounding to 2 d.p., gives 0.09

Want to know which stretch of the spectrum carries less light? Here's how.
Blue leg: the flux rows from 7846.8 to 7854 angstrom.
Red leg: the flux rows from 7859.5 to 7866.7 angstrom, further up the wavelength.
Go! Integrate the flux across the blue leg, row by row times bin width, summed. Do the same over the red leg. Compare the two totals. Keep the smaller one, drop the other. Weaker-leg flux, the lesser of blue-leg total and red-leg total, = 120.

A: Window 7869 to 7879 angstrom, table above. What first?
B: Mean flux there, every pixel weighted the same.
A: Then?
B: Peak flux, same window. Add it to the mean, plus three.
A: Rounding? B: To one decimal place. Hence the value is 36.6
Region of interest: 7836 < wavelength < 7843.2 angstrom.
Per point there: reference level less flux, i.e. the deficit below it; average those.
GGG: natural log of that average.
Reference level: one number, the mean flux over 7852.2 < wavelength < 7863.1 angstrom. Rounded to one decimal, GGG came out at -1.1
